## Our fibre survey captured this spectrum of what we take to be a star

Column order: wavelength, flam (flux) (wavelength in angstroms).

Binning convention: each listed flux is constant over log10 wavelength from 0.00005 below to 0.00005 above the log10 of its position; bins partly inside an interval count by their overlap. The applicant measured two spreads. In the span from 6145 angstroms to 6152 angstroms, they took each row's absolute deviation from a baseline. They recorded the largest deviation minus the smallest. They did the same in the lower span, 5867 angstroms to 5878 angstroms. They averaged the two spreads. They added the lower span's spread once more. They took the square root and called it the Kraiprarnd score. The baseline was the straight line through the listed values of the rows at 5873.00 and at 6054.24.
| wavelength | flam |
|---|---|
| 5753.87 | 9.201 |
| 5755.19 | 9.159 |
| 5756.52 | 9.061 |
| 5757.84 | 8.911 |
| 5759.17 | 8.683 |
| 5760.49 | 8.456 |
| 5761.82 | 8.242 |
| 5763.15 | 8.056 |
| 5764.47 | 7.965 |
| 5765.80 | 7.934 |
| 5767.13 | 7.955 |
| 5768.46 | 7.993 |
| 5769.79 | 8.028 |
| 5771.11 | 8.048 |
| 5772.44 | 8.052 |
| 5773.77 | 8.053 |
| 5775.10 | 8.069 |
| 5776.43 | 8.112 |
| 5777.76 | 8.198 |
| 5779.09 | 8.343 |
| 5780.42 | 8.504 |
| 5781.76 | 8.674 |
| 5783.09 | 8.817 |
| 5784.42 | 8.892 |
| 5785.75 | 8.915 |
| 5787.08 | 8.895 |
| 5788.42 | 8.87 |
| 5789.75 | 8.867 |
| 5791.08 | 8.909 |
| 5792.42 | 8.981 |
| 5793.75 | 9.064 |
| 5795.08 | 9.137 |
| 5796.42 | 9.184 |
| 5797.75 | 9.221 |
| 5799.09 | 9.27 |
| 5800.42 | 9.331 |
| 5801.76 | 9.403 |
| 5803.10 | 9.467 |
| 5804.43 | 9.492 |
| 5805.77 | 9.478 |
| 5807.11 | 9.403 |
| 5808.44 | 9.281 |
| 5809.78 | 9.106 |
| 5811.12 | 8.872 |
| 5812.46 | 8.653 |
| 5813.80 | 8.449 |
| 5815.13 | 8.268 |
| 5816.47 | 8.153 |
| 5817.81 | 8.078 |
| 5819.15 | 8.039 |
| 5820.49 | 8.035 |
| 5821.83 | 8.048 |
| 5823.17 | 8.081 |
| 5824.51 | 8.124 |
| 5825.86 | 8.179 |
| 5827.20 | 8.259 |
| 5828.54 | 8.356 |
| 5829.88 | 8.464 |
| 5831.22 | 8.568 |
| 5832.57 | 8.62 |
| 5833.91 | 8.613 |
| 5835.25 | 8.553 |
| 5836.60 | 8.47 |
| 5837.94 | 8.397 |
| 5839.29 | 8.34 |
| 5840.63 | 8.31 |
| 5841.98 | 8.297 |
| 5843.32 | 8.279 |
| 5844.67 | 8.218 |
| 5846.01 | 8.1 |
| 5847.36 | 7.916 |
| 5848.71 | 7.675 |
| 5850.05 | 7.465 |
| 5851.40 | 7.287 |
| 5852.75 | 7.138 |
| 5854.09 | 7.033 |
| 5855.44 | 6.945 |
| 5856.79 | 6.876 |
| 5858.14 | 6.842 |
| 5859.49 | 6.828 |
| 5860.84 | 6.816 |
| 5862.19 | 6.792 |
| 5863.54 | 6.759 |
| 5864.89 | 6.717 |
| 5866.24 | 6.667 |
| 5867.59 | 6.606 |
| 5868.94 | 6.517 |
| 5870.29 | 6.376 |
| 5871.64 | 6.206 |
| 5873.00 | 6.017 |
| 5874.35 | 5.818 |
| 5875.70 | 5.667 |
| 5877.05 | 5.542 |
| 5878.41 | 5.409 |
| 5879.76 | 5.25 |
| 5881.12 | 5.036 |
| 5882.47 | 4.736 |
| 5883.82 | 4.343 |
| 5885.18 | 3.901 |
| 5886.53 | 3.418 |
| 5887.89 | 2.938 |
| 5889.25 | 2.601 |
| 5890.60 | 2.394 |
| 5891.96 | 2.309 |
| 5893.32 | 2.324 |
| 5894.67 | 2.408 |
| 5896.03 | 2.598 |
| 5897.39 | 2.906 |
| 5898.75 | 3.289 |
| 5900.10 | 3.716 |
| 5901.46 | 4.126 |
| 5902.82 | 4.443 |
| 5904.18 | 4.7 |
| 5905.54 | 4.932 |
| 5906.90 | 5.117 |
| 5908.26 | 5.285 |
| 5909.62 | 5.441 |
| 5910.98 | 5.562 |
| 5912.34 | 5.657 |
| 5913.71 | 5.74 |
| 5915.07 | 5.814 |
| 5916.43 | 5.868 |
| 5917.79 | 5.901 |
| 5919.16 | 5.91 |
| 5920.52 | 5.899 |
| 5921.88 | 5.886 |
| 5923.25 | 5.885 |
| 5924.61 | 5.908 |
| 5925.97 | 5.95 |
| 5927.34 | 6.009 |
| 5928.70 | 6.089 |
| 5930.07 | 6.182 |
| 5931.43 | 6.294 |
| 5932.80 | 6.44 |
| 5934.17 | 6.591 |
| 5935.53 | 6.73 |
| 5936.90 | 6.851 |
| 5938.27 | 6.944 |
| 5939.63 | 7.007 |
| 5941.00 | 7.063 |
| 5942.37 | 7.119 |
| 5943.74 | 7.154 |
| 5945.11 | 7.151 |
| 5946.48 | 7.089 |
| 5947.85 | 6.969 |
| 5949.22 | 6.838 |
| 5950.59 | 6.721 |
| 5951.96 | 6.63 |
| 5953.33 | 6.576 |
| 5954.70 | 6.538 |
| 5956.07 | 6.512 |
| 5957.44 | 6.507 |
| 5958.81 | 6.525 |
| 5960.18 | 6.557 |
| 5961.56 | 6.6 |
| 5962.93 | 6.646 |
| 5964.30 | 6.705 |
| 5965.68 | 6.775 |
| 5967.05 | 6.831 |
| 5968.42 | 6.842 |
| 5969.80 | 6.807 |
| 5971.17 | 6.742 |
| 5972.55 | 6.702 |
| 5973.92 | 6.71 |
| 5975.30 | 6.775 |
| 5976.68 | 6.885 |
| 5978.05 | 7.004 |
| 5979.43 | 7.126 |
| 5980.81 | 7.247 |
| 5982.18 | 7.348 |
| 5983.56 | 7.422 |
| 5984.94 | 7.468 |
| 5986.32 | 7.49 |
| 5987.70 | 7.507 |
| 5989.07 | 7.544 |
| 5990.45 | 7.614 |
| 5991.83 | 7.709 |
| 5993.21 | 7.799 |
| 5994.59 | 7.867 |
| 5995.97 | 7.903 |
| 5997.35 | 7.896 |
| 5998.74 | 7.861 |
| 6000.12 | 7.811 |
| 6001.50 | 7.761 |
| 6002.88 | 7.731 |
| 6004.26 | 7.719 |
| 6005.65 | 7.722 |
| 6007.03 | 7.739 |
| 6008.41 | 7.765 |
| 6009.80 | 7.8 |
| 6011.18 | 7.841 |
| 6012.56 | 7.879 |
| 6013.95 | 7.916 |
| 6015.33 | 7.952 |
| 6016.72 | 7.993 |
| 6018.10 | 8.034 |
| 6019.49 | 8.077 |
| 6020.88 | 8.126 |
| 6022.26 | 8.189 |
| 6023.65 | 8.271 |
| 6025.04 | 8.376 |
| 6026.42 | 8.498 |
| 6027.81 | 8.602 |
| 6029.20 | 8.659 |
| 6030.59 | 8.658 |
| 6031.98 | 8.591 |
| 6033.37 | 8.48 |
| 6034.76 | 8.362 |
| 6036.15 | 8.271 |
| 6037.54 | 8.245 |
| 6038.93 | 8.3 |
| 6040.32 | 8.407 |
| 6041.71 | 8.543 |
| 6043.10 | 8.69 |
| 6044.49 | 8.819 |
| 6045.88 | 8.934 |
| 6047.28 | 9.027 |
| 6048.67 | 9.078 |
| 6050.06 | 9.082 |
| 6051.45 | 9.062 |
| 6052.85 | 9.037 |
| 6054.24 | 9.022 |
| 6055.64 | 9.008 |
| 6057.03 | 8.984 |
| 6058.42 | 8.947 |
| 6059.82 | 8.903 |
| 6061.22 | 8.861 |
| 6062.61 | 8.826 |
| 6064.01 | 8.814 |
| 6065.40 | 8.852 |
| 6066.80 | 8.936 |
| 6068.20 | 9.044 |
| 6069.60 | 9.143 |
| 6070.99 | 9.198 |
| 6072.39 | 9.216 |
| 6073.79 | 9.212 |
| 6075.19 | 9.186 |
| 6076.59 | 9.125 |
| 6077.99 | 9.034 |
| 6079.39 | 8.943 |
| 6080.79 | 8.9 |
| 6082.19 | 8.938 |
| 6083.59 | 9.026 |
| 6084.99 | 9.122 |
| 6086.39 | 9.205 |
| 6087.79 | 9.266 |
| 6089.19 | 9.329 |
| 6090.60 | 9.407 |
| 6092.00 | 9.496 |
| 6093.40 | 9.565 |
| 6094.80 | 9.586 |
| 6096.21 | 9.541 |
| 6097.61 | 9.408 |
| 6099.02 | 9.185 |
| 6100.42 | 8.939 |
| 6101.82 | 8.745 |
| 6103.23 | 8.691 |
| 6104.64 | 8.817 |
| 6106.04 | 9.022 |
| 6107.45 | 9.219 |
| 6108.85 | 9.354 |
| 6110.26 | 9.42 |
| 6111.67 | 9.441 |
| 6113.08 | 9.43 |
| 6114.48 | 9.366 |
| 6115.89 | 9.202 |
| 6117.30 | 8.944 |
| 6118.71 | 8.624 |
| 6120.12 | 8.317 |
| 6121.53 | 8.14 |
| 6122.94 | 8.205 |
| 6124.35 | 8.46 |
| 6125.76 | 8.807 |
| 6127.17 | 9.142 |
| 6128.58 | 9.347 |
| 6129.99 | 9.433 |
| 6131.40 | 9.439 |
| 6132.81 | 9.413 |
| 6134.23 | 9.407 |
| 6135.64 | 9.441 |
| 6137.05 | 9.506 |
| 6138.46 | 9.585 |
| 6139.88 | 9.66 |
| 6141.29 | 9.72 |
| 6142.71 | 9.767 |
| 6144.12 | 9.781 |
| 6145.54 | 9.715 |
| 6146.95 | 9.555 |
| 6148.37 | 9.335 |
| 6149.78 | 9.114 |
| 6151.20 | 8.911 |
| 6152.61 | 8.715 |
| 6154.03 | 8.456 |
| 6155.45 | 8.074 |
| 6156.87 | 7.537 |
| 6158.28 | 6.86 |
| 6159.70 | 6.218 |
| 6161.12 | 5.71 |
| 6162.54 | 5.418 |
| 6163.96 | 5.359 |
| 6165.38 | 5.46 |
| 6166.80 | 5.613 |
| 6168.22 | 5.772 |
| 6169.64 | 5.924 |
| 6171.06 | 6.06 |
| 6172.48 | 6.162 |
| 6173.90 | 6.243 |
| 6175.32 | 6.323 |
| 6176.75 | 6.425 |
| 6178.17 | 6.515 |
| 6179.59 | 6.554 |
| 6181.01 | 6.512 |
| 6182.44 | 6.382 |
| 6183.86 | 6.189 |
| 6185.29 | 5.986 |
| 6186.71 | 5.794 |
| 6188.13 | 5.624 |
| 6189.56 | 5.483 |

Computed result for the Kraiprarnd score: 1.21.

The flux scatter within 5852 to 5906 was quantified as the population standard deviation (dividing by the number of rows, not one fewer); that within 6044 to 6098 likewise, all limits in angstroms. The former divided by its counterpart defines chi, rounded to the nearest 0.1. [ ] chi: 7.7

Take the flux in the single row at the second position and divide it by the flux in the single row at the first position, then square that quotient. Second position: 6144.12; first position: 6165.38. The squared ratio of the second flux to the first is 3.21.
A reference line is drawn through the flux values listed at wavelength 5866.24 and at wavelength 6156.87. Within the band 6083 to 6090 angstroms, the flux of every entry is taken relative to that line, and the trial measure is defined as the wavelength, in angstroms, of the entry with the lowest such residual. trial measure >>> 6083.59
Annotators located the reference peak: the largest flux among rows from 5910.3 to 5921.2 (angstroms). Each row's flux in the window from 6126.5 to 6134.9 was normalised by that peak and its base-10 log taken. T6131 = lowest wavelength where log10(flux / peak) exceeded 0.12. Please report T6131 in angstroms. 6127.17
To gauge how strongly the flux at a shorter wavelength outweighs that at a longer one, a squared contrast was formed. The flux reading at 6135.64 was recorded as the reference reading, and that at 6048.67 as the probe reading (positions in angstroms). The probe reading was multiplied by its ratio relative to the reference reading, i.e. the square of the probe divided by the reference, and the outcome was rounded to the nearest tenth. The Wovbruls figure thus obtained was 8.7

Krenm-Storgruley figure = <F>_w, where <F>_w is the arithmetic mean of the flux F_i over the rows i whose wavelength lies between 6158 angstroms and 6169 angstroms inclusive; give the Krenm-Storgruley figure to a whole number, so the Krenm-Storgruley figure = 6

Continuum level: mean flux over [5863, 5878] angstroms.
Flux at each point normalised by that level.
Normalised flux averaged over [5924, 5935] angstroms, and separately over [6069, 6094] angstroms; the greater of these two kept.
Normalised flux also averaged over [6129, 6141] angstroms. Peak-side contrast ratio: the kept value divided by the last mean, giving 0.97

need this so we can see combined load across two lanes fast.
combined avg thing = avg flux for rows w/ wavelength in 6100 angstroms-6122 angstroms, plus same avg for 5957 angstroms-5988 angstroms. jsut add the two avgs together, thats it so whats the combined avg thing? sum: 15.9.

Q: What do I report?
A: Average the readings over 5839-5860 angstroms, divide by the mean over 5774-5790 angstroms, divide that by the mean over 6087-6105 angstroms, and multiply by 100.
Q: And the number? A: 9.6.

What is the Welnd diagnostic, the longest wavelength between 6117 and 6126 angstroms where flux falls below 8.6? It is 6124.35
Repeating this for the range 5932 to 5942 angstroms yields 5941.00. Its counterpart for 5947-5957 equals 5956.07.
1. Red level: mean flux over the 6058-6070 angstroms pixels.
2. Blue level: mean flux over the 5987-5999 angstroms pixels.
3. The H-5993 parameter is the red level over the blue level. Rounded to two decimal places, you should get 1.15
